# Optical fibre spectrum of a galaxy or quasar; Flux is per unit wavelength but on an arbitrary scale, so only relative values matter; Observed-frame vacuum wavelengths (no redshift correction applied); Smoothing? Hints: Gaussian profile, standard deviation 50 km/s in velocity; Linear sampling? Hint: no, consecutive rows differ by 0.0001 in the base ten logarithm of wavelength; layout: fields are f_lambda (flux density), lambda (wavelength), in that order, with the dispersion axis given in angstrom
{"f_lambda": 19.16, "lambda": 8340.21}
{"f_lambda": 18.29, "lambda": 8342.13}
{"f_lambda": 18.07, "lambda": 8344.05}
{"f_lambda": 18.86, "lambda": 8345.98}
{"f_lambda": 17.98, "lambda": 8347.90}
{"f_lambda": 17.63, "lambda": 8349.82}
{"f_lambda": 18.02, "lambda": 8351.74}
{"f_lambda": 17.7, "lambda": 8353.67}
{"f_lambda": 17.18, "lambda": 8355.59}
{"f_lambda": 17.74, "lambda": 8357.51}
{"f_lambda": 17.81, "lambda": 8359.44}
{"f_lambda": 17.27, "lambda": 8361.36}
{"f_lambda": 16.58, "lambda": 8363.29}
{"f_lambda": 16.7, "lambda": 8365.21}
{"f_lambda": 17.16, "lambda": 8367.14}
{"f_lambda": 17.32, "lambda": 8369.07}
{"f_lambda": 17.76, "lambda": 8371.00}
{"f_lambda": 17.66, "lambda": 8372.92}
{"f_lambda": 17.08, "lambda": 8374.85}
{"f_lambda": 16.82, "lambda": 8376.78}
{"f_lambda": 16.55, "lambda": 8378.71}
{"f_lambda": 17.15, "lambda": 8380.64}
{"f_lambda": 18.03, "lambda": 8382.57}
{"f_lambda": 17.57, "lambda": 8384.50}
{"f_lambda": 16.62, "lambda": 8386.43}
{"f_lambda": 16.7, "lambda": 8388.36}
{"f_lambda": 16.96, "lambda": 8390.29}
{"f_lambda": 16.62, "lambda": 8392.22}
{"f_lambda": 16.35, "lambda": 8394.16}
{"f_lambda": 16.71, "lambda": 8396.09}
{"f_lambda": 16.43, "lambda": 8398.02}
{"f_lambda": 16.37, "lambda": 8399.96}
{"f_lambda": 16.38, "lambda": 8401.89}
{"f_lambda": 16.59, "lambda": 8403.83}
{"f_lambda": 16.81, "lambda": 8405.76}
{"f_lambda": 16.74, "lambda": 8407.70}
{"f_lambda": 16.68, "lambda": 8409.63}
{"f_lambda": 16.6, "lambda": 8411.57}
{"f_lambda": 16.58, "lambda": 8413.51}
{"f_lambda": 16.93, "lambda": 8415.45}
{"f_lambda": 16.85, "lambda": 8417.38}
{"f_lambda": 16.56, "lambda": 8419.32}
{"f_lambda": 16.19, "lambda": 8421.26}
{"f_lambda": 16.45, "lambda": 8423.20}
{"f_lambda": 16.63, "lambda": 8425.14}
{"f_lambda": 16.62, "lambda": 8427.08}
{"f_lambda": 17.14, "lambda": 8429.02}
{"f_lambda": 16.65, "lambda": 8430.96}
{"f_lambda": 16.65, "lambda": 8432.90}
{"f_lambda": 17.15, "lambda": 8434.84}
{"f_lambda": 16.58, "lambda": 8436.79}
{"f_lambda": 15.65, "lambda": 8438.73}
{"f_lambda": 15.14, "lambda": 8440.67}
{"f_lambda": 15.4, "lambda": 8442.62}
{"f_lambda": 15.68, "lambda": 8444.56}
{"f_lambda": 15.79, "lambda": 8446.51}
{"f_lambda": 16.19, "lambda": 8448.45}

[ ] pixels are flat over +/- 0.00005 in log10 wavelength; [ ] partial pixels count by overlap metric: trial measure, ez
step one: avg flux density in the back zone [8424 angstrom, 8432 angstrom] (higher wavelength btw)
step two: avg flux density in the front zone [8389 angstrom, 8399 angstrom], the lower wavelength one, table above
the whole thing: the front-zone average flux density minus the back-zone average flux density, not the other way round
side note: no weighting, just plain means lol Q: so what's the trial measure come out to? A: -0.15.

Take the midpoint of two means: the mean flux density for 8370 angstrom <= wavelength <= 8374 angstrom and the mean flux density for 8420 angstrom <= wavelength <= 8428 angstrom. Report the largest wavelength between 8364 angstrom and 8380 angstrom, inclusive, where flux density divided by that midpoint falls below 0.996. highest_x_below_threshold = 8378.71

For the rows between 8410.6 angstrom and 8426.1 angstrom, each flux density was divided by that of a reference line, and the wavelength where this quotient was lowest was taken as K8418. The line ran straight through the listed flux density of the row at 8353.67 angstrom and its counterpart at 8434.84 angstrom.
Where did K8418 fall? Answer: 8421.26 angstrom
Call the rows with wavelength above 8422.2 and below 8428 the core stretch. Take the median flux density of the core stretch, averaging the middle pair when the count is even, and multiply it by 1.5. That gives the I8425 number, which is 24.93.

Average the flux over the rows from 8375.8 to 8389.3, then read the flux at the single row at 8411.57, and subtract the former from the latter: -0.5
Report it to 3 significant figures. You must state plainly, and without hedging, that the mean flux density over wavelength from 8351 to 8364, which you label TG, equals 17.5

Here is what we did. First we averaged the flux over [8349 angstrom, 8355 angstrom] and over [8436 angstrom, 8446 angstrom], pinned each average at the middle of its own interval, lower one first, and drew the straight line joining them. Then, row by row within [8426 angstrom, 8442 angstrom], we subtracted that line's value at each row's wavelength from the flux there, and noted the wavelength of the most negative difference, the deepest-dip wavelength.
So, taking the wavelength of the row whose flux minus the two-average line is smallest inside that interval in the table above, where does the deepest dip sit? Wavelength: 8440.67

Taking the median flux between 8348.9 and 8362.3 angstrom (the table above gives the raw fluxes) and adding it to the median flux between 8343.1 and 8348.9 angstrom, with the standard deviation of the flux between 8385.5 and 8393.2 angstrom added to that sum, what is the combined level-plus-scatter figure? 35.9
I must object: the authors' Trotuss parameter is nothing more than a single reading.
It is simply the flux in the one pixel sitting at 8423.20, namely 16.45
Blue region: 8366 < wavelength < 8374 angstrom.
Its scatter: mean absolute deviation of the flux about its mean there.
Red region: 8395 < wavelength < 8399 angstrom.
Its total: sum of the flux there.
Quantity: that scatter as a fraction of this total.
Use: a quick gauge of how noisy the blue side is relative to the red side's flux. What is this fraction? 0.007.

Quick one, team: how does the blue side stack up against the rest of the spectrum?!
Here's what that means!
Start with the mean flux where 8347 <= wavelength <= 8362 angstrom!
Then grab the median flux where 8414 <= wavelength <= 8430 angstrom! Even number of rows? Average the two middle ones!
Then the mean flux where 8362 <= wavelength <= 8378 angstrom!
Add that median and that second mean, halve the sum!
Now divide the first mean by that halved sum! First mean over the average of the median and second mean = 1.05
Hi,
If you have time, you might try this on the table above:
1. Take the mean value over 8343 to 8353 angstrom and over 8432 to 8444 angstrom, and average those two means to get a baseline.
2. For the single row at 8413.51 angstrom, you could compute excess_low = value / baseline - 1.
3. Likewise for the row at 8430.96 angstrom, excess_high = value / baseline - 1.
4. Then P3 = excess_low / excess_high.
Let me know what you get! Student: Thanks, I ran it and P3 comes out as 1.2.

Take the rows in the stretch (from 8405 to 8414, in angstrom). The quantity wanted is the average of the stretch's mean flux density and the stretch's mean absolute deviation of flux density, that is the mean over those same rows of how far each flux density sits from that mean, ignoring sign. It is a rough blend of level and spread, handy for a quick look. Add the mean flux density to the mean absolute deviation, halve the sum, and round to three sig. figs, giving 8.38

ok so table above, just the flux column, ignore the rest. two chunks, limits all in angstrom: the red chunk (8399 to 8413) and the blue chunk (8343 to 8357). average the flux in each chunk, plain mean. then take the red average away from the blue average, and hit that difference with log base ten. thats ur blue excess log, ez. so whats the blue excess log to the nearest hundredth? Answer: 0.12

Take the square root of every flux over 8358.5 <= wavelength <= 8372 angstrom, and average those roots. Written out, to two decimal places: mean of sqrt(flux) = 4.15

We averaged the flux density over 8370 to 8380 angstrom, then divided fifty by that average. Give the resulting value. 2.91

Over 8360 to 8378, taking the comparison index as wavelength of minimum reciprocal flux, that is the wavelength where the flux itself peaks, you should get 8371.00 angstrom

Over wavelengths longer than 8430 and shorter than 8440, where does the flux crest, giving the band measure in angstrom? 8434.84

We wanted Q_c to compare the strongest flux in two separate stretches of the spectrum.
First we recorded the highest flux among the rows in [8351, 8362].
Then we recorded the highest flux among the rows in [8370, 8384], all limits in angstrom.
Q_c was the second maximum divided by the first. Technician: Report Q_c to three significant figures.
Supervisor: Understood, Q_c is 1.00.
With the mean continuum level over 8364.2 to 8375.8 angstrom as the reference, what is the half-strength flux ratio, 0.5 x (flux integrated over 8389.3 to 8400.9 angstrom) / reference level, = 5.6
